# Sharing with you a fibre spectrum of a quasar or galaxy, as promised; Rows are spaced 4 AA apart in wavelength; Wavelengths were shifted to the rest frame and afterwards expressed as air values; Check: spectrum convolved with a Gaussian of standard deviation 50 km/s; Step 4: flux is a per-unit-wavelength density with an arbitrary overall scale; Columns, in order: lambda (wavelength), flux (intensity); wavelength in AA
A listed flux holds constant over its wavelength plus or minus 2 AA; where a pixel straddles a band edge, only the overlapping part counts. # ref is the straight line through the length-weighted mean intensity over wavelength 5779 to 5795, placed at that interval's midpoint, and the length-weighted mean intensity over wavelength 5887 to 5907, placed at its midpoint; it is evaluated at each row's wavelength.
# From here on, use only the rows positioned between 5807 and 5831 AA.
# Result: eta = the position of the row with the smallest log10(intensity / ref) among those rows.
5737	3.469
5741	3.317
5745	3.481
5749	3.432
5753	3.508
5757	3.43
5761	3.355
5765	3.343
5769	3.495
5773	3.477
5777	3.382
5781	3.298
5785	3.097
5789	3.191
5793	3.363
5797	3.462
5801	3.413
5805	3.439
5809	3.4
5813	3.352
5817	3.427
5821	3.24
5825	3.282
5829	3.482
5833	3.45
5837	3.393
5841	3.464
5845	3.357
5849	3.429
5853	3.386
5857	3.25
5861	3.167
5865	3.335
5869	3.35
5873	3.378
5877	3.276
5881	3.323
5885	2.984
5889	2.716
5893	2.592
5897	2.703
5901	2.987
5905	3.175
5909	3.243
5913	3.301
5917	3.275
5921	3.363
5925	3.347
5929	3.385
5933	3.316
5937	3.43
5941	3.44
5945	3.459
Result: 5821 AA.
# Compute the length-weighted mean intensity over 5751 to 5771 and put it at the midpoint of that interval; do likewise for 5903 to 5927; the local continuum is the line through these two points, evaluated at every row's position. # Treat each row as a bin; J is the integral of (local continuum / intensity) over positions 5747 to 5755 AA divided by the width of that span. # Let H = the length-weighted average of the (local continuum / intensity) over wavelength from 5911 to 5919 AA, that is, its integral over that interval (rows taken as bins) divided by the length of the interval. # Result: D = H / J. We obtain 1.01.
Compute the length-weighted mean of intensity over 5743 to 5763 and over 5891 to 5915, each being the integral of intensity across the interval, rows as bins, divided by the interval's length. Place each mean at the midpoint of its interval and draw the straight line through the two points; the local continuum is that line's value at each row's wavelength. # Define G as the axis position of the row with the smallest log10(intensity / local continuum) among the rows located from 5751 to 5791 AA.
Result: 5785 AA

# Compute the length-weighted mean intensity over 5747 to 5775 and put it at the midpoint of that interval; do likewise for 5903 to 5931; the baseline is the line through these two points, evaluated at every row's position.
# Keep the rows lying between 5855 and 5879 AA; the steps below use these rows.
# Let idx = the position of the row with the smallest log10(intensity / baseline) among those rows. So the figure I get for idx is 5861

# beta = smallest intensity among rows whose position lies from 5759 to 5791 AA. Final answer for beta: 3.097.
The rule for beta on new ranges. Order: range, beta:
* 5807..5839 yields 3.24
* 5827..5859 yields 3.25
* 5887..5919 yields 2.592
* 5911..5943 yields 3.275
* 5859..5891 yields 2.716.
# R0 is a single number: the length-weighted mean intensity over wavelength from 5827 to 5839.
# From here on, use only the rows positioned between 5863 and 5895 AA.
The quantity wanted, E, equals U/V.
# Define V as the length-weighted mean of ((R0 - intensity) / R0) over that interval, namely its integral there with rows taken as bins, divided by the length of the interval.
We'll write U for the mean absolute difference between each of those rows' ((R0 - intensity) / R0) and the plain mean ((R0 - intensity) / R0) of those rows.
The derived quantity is 0.83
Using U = 0.077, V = 0.094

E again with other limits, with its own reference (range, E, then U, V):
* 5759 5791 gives 0.90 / 0.029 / 0.033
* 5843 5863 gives 0.71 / 0.025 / 0.036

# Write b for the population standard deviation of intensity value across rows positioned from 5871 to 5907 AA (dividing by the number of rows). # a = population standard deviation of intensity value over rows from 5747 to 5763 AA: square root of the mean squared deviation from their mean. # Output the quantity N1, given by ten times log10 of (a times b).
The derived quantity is -18.3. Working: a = 0.05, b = 0.276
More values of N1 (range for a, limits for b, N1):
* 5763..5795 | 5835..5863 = -19.1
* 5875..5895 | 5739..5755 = -16.7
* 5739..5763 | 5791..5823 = -23.6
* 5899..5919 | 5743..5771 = -21.6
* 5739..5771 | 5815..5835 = -21.8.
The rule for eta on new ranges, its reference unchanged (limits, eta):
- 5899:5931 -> 5901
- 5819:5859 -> 5821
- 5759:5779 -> 5761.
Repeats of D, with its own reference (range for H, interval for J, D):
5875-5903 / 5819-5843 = 1.14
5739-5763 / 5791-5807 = 1.01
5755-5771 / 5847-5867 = 1.00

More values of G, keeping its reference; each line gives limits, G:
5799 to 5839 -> 5821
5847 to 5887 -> 5885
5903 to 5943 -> 5905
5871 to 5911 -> 5893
